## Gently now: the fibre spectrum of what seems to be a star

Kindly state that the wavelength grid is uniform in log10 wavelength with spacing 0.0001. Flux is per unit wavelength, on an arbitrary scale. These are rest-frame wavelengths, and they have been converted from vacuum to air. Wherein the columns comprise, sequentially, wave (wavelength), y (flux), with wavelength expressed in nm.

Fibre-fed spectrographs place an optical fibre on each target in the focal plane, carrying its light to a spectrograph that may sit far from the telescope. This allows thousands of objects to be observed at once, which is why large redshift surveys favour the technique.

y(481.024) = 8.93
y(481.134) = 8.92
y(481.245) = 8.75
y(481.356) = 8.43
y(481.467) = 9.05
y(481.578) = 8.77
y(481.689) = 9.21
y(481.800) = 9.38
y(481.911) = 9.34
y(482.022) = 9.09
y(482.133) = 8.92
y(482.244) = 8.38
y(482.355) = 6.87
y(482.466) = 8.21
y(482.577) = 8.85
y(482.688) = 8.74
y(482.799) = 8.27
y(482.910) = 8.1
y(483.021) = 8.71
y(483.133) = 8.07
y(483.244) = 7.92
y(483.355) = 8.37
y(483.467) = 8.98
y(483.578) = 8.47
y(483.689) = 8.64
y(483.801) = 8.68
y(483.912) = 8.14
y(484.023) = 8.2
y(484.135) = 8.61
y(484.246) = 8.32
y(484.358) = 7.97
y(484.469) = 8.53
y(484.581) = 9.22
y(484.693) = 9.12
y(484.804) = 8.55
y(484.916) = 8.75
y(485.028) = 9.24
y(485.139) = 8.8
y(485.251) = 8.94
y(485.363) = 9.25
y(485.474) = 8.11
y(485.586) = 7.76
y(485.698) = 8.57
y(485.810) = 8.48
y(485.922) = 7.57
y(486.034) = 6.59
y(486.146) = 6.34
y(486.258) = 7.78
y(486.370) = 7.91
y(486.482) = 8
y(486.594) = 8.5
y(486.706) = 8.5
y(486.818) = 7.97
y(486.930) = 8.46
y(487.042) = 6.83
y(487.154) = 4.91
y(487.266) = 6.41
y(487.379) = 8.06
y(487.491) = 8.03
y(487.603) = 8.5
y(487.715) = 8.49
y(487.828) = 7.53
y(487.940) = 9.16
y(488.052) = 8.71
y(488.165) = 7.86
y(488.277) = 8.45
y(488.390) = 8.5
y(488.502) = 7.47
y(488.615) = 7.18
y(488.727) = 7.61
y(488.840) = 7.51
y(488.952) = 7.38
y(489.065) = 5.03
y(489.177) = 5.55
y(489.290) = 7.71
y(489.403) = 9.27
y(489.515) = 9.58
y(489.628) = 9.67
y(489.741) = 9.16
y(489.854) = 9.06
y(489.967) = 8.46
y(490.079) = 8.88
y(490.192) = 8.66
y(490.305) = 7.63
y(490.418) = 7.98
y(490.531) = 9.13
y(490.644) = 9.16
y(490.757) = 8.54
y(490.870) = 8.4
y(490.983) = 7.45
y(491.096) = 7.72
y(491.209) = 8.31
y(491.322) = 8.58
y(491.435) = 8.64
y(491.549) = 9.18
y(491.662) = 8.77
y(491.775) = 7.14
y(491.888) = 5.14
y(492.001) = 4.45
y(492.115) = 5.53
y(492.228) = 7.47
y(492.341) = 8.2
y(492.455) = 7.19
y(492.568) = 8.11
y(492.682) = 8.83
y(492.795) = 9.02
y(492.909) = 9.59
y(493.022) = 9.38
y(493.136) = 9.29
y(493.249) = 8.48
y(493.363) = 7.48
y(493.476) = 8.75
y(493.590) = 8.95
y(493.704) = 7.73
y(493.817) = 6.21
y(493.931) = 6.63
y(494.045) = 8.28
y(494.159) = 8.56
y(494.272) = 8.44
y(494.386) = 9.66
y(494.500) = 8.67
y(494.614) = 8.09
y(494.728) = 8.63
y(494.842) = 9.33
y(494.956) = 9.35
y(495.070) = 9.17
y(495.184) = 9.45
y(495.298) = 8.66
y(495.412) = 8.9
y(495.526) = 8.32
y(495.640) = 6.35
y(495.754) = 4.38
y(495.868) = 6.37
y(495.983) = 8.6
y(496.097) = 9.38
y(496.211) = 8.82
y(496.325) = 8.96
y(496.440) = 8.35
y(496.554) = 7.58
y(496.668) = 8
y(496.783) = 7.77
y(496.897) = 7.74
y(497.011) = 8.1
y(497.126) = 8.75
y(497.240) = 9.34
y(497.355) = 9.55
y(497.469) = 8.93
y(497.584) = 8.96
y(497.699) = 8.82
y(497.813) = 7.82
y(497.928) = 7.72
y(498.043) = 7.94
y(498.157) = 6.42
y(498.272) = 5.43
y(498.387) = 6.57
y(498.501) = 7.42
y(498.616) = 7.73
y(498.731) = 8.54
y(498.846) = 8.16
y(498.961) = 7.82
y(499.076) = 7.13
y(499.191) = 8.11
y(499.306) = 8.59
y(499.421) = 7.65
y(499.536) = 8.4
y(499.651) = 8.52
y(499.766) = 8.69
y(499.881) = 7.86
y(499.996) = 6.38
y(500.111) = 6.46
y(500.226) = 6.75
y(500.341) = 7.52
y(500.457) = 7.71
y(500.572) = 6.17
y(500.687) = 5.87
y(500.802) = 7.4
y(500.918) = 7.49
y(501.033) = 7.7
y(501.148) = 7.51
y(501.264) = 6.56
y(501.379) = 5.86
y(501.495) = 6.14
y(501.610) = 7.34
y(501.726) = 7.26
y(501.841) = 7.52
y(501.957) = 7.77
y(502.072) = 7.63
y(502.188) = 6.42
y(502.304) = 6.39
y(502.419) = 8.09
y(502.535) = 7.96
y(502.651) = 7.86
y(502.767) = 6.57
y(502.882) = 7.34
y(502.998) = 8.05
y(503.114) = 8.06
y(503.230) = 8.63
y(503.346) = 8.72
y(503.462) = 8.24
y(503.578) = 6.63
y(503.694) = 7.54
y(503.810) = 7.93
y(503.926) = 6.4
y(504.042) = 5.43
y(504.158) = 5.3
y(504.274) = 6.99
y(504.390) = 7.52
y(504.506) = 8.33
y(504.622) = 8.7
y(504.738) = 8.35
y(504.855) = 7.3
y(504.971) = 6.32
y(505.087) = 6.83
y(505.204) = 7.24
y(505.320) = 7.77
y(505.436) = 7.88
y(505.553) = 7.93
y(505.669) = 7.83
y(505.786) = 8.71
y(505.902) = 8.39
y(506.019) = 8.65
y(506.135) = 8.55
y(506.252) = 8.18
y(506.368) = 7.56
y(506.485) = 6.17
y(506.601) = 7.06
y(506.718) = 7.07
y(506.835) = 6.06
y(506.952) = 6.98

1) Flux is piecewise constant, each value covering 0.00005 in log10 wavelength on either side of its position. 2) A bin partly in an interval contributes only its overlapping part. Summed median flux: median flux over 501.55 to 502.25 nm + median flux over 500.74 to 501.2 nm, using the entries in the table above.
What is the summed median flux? 14.9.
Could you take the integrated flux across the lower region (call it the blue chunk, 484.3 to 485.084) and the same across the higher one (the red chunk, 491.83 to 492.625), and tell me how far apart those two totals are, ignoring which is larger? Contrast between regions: 1.6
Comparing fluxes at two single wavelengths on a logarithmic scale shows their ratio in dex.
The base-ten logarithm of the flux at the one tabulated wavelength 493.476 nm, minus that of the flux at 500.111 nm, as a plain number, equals 0.13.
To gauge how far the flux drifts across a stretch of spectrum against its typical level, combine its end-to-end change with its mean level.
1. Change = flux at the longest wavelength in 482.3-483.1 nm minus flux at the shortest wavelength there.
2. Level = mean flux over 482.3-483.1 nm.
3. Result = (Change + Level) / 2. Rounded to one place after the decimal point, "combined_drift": 5.0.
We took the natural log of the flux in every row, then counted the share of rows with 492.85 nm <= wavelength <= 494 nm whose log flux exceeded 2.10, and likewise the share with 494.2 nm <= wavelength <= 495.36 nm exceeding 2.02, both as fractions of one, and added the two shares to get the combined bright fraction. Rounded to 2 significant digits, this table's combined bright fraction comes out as 1.6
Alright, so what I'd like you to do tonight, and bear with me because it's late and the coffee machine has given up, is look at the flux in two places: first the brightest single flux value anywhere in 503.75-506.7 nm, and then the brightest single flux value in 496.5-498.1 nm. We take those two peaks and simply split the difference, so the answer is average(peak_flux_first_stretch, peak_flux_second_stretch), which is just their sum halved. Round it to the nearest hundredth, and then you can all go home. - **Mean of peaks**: 9.13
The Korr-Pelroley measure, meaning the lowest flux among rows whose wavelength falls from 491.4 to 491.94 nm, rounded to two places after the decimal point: 5.14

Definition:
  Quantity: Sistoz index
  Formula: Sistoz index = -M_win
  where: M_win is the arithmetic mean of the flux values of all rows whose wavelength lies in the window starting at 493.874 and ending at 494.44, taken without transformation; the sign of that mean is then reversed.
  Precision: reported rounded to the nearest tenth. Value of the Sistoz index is -8.3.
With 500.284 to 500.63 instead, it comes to -7.1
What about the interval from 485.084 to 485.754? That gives -8.6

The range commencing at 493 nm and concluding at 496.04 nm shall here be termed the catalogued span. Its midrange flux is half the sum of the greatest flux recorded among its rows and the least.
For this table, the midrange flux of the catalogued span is 7.02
